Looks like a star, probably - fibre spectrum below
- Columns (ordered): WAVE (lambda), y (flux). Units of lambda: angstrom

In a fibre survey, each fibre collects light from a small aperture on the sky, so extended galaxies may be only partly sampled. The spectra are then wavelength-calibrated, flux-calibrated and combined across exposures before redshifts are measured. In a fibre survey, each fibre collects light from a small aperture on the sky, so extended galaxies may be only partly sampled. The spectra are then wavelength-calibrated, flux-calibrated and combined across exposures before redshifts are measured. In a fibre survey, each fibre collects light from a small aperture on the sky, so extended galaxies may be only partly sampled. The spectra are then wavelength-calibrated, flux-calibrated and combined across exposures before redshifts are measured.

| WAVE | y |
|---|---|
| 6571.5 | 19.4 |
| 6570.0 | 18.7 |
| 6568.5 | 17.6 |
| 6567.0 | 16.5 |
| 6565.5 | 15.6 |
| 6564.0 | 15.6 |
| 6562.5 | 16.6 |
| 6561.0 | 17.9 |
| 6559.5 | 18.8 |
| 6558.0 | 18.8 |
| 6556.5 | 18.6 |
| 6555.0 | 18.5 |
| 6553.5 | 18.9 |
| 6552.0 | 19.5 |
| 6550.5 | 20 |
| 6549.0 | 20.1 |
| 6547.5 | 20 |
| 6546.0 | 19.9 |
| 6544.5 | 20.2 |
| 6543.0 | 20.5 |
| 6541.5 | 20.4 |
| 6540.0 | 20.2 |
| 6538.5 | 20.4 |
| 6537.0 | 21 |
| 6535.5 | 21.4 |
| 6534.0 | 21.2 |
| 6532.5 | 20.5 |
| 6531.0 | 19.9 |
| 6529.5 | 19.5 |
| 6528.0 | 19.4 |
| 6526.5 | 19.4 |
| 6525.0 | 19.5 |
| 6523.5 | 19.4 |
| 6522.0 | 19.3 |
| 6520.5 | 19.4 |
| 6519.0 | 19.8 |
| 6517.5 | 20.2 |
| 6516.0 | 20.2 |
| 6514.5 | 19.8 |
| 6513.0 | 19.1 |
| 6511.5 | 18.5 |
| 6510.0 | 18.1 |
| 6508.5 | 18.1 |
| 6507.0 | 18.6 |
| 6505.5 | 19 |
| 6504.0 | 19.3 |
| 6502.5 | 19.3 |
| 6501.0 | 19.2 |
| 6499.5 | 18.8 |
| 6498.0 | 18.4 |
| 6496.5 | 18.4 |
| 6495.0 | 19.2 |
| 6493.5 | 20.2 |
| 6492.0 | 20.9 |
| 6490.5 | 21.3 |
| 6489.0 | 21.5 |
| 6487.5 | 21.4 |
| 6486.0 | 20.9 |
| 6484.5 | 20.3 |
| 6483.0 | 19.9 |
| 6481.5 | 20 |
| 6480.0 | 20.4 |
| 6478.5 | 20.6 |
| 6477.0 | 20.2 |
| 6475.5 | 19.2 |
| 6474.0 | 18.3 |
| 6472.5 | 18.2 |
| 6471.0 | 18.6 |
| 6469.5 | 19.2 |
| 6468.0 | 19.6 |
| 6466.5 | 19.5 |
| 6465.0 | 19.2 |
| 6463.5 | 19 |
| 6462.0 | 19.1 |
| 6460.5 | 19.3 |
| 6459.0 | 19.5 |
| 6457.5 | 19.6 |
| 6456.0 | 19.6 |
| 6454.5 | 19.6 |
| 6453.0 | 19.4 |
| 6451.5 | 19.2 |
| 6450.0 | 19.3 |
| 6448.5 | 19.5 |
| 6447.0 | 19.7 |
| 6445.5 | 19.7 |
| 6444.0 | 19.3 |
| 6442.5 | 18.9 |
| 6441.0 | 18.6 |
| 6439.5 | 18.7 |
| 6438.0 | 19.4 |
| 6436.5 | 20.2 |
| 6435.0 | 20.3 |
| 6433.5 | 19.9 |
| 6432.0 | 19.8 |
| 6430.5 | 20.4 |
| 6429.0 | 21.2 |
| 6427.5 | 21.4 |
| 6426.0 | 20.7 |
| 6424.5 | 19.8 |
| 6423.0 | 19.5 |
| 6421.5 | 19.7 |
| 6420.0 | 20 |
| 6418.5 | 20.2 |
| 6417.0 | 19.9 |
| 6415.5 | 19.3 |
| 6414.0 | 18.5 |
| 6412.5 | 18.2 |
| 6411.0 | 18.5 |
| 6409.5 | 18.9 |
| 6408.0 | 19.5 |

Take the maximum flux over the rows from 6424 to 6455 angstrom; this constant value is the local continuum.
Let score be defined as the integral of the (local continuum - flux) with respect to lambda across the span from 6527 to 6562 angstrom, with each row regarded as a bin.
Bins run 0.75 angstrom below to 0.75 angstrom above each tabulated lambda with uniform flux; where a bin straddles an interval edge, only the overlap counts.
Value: 57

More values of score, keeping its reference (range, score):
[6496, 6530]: 76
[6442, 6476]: 73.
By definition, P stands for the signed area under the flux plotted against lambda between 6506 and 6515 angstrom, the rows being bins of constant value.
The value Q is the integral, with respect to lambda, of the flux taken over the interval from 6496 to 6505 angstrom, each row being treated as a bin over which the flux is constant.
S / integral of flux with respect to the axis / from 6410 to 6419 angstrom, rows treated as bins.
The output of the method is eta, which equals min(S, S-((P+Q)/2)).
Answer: 2.4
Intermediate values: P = 168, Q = 170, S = 172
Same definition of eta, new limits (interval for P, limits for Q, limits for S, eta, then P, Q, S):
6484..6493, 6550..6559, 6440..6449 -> -6.9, 189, 171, 173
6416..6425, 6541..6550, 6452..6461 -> -4.6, 179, 182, 175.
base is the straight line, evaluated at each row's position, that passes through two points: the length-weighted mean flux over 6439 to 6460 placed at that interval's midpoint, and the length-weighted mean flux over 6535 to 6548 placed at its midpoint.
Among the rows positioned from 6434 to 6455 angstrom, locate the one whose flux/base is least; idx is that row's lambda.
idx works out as 6441.0 angstrom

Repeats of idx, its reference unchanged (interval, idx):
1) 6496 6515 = 6510.0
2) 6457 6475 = 6472.5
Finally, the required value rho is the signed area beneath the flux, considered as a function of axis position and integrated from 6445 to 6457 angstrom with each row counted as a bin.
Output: 234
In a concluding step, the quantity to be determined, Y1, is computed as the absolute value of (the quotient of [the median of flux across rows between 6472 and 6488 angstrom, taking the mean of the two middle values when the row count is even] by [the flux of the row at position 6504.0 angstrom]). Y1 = 1.05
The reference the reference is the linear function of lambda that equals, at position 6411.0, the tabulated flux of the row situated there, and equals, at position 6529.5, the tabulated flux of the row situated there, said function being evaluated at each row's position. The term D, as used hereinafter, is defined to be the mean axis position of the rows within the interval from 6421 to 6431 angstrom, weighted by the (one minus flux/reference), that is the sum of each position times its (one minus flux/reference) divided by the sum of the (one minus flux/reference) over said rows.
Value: 6426.8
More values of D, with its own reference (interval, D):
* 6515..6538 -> 6530.7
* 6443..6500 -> 6473.4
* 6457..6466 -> 6459.8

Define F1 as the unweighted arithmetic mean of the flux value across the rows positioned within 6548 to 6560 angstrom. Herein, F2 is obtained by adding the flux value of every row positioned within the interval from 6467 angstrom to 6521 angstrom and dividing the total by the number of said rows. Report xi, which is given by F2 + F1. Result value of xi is 38.7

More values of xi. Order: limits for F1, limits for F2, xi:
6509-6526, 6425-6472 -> 39.0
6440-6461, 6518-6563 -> 39.0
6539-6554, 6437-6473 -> 39.2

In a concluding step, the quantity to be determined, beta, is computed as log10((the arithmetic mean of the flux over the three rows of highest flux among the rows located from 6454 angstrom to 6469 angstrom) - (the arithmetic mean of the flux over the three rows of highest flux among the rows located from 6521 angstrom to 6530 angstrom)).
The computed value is -0.88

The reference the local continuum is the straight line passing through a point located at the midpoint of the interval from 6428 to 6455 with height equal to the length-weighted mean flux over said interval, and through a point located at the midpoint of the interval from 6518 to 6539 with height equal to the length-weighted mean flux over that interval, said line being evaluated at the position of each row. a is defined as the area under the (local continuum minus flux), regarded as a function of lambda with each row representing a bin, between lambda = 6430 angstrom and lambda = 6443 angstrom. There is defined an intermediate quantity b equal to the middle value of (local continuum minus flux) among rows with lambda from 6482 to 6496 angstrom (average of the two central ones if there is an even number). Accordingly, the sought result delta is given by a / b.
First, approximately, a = 0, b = -1.05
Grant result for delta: 0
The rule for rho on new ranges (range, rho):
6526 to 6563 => 728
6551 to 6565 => 254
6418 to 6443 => 498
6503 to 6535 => 622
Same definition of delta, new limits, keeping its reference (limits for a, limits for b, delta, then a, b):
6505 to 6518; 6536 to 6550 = -79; 12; -0.15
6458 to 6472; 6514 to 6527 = 15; 7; 0.49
